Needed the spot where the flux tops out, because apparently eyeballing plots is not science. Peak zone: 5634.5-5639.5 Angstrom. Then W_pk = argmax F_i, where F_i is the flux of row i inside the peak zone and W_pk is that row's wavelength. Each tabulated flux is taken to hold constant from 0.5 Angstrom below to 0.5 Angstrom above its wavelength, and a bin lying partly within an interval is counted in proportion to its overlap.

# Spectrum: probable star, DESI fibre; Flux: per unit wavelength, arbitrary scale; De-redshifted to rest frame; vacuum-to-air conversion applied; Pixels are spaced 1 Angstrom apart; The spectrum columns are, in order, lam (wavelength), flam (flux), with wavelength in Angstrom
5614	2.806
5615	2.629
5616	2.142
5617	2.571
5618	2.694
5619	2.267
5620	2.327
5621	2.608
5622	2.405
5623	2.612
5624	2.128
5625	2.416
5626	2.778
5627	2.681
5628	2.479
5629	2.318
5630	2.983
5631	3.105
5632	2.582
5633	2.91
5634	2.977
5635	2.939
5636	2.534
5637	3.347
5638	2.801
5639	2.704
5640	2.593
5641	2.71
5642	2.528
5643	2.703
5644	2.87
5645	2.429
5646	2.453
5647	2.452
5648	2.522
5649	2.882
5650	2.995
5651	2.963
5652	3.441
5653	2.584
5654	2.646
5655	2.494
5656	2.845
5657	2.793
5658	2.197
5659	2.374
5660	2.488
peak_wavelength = 5637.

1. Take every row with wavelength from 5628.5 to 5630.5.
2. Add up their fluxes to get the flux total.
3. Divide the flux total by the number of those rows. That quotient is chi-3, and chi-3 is 2.65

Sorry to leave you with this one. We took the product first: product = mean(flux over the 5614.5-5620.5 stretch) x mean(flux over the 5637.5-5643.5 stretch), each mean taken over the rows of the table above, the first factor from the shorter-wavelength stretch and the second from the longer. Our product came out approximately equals 6.5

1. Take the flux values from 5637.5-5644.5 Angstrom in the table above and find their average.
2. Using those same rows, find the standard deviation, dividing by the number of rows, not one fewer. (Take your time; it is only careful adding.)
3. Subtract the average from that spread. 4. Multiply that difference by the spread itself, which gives -0.3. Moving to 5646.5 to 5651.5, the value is -0.6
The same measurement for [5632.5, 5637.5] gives -0.7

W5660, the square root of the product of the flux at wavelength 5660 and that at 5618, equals 2.59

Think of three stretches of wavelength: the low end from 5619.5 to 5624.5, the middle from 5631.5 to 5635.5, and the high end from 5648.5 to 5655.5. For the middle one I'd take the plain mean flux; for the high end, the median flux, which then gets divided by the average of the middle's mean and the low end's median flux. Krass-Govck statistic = 1.10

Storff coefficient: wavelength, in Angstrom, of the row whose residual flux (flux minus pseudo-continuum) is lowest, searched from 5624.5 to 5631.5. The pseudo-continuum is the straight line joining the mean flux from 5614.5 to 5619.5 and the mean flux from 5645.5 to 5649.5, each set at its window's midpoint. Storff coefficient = 5629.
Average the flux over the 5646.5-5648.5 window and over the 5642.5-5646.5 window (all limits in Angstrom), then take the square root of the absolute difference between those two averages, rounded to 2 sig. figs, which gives 0.36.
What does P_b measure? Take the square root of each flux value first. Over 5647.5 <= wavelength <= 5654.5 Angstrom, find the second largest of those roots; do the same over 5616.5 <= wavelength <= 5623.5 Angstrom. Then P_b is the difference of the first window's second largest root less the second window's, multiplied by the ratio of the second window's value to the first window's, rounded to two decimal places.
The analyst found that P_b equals 0.11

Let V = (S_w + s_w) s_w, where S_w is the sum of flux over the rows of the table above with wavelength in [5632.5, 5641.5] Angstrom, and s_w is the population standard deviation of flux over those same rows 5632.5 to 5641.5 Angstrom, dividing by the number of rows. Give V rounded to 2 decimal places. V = 5.96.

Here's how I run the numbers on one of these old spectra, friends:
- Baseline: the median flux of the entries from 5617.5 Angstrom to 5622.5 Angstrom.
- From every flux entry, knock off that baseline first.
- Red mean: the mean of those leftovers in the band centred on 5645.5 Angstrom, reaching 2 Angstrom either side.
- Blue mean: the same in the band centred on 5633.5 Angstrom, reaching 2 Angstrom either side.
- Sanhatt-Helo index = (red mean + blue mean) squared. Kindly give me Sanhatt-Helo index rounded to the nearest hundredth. 0.35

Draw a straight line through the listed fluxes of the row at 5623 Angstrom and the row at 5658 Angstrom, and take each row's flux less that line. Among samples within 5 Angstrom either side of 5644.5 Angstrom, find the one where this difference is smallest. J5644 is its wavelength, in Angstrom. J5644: 5645 Angstrom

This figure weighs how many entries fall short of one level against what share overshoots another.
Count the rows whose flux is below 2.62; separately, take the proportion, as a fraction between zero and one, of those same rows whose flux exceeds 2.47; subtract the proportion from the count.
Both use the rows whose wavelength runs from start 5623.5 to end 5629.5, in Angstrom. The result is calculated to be 3.5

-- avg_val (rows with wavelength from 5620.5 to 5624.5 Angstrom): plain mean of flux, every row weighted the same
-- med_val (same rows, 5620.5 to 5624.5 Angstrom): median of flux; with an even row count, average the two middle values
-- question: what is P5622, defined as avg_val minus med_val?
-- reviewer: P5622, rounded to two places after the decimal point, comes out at -0.07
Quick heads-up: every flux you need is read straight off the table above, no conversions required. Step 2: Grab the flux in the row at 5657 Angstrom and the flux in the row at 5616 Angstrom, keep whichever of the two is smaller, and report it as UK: 2.14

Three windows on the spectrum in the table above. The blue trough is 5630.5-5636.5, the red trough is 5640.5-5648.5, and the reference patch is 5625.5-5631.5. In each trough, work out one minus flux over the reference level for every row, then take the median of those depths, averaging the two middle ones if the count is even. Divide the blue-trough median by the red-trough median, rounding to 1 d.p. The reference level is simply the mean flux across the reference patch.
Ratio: -1.0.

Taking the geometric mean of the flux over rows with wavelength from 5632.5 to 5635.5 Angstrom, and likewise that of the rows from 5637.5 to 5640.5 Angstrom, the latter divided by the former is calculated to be 0.92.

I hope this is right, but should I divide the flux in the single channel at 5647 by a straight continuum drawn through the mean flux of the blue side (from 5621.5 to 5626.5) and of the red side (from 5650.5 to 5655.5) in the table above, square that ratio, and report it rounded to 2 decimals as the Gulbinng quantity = 0.79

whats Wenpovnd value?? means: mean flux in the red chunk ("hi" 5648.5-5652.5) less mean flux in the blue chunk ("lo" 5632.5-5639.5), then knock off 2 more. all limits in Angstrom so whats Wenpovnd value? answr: -1.82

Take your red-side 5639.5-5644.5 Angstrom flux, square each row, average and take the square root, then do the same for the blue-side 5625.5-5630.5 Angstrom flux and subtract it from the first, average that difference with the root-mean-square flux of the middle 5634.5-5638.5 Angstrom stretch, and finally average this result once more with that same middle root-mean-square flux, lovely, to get 2.20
